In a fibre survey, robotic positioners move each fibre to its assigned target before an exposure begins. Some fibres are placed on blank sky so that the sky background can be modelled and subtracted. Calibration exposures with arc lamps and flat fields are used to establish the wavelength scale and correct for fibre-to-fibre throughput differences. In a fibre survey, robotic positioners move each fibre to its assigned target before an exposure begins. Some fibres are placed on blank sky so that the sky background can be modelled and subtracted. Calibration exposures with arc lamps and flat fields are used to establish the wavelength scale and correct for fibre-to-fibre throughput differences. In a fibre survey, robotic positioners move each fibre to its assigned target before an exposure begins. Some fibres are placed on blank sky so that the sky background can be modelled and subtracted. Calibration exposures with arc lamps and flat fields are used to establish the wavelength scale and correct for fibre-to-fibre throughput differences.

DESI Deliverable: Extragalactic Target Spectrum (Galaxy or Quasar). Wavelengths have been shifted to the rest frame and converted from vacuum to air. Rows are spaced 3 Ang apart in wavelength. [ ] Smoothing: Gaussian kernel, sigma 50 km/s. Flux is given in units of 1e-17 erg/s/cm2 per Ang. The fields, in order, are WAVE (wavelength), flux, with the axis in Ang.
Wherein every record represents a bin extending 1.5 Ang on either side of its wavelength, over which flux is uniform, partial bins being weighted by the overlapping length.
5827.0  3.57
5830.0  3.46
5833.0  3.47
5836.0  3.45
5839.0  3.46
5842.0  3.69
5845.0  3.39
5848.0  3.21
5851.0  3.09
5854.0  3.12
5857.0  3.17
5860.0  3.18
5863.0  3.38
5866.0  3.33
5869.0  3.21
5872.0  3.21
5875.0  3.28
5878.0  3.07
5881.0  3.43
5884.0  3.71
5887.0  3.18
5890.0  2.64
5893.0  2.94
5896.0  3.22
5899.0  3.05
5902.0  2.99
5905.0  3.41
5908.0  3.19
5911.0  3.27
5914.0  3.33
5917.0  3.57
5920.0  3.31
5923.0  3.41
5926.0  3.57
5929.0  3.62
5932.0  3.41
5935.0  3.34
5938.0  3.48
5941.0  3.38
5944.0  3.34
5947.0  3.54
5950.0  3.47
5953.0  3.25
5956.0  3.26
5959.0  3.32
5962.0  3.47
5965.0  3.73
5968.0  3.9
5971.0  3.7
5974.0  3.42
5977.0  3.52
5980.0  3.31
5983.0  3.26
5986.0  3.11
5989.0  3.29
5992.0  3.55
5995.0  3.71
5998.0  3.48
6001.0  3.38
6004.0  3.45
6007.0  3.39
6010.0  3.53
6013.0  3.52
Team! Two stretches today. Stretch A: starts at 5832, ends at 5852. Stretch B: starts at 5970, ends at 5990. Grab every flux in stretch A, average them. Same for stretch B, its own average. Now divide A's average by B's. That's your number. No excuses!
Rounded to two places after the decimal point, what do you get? 1.01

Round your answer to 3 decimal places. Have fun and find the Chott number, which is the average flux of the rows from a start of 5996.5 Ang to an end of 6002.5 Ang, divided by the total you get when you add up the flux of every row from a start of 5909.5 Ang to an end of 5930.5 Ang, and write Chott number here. 0.142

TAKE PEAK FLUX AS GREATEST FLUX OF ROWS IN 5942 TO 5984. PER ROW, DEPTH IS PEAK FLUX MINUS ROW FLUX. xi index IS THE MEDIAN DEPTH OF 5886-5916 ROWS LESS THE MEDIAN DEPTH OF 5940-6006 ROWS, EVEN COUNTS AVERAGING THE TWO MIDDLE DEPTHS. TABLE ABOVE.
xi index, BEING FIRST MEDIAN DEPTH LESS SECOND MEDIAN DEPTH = 0.25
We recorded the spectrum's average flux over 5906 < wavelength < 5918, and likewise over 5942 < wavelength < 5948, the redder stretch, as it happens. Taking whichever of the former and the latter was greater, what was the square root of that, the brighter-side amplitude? 1.85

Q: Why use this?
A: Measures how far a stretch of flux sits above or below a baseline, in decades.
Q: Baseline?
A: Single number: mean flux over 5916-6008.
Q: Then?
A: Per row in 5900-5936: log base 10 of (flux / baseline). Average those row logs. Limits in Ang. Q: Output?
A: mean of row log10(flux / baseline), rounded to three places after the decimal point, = -0.011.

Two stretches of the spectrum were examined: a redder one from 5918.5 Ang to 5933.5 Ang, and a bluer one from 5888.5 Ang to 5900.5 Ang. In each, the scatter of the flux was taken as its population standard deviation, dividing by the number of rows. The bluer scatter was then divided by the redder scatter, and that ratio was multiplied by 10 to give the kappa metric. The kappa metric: 19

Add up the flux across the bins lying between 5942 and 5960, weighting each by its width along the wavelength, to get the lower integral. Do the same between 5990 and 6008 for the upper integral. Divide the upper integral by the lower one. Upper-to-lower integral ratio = 1.04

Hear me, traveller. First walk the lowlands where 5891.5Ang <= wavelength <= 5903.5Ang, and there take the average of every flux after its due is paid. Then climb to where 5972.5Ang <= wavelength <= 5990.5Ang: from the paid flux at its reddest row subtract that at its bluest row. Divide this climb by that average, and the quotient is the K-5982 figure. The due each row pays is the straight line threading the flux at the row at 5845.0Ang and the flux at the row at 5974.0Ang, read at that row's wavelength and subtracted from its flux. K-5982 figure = 0.4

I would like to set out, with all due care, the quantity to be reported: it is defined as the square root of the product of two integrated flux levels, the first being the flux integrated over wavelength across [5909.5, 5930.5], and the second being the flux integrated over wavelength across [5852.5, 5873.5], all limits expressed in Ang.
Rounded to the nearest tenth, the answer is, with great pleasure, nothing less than 70.0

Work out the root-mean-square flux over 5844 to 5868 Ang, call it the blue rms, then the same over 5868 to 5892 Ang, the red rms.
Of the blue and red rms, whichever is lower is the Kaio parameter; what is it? 3.23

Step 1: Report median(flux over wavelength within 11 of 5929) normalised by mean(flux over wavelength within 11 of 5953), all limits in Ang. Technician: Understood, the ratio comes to 1.01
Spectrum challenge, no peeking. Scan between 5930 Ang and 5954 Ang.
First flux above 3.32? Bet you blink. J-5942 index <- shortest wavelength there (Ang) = 5932.0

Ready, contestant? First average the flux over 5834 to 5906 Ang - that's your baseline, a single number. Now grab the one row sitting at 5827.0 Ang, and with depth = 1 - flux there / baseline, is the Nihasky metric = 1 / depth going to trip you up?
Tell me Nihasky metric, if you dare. -10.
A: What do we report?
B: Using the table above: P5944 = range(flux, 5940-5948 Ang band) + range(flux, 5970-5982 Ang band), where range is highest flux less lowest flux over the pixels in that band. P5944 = 0.59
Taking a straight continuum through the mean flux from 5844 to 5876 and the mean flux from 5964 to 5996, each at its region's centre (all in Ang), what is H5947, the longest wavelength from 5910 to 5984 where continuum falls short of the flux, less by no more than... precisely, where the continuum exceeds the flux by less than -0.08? 5971.0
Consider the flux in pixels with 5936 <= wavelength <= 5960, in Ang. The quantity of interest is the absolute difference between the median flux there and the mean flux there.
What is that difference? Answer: 0.020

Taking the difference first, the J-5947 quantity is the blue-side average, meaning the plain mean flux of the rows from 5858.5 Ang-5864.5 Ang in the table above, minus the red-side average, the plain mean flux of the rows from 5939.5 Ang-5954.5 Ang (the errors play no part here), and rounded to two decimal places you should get -0.12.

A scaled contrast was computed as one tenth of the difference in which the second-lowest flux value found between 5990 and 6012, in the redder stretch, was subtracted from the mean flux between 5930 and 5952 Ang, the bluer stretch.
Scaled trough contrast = 0.003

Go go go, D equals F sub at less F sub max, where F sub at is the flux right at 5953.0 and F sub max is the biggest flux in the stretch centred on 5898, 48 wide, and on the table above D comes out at -0.46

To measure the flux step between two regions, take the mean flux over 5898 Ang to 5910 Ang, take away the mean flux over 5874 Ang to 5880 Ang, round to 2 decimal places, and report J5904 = -0.02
